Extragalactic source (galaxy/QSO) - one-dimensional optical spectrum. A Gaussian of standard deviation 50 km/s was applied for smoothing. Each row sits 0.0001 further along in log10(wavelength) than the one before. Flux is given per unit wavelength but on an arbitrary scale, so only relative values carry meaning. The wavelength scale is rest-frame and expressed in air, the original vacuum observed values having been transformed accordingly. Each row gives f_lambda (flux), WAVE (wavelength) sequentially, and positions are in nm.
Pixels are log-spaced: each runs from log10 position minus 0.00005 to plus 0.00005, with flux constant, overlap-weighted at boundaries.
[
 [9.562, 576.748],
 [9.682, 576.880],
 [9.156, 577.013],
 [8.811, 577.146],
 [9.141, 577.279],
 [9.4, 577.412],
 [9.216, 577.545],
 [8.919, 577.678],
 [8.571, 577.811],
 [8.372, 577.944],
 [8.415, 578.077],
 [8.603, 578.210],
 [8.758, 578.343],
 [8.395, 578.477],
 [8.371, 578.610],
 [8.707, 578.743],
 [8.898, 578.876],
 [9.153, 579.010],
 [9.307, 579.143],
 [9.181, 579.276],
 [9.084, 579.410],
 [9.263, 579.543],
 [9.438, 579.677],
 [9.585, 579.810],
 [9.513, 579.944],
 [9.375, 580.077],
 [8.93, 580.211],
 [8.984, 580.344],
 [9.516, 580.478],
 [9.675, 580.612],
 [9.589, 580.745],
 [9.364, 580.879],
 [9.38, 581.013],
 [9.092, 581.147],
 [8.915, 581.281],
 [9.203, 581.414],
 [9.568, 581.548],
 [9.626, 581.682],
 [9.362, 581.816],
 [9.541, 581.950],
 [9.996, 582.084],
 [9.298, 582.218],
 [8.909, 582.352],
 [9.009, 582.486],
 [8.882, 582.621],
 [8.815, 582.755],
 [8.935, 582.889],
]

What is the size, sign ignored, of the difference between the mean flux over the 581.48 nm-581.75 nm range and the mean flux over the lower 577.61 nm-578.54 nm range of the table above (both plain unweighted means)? 1.0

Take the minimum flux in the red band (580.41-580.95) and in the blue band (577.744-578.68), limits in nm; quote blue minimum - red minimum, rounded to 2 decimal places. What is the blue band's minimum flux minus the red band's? -0.99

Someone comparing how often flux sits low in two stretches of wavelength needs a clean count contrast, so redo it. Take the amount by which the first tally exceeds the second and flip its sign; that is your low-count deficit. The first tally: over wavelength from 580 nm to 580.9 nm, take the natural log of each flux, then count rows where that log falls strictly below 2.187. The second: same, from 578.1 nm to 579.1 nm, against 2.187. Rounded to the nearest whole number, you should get 6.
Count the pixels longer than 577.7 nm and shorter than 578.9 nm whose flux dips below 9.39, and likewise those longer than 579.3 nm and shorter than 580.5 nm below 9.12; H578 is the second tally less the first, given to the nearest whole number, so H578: -6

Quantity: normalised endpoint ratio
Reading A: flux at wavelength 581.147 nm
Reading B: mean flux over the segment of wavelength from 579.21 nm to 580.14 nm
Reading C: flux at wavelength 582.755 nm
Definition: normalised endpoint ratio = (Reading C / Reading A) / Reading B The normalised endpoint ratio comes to 0.104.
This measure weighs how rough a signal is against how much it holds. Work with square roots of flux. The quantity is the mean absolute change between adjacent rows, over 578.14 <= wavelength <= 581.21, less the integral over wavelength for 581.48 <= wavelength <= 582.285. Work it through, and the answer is -2.5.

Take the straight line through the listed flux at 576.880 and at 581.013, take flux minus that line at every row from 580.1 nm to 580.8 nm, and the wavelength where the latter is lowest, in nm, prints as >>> 580.211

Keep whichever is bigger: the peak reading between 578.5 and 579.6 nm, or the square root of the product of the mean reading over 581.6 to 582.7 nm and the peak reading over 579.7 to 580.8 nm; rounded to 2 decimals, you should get 9.50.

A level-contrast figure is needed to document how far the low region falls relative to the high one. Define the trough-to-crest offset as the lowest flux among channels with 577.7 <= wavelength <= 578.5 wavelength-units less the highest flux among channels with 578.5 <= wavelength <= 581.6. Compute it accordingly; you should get -1.3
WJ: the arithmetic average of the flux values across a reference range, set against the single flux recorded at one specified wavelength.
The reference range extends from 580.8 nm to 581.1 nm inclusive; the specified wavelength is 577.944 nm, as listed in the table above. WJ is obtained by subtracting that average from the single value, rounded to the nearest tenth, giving -1.0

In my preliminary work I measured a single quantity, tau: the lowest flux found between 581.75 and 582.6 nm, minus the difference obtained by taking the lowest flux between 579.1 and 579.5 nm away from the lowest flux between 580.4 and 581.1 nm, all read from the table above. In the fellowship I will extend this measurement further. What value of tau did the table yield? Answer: 8.63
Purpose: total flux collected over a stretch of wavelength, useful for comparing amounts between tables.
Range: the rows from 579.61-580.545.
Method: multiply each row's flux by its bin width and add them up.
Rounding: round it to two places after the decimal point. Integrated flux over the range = 8.73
